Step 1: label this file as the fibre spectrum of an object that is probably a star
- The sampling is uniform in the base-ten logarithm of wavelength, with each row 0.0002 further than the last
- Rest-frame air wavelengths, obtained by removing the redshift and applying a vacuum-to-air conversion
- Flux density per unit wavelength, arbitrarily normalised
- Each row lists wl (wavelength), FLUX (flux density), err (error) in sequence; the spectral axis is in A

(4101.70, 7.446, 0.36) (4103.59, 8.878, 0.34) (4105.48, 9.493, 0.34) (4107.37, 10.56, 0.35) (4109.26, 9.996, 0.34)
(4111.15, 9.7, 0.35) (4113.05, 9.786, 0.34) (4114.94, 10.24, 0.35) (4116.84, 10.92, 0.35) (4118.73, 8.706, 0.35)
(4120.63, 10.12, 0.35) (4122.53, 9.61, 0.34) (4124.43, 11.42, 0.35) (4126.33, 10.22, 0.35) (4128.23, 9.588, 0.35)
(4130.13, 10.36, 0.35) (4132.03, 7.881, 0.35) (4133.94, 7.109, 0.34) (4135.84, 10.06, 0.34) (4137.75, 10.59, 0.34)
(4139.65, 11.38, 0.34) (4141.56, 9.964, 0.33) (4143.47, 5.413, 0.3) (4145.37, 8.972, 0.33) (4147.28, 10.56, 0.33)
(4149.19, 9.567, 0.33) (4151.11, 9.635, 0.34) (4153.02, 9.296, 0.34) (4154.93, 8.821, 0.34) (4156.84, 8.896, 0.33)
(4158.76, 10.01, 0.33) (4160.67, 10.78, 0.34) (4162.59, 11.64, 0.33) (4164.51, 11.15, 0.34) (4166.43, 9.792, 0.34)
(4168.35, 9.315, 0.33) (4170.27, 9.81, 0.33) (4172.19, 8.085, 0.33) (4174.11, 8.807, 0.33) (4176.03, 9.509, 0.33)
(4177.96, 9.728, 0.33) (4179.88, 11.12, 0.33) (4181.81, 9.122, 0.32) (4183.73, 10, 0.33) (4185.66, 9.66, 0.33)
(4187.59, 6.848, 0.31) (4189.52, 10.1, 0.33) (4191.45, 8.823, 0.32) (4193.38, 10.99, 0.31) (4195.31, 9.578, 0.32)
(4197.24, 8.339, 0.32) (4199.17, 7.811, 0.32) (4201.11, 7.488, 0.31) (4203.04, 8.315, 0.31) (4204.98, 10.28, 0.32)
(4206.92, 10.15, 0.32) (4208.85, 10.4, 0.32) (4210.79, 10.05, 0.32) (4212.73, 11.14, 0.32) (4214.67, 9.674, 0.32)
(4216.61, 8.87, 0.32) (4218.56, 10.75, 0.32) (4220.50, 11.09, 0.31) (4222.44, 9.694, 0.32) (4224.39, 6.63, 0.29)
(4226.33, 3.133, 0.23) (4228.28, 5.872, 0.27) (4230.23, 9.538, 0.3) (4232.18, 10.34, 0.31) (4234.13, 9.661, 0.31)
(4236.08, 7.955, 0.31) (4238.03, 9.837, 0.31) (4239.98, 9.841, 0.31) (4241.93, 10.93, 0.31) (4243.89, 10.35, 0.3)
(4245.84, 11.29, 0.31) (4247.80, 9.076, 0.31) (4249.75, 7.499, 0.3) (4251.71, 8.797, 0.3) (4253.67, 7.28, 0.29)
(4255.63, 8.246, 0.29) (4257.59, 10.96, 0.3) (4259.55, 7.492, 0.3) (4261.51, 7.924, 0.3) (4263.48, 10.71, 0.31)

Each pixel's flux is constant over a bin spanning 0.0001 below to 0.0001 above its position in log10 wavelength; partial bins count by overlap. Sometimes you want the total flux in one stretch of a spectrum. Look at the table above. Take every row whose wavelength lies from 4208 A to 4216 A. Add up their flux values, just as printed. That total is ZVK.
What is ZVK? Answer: 41.3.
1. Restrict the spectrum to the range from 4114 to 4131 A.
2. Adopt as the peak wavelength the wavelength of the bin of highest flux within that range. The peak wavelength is 4124.43 A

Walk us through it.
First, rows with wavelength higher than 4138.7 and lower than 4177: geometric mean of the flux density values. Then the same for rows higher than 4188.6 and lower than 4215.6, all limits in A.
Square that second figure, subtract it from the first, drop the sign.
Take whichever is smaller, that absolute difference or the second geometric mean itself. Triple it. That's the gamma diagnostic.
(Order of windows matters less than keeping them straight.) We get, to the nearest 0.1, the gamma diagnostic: 28.3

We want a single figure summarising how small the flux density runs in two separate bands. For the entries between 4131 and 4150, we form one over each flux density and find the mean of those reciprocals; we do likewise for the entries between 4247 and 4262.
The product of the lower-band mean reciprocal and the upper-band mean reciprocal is 0.0138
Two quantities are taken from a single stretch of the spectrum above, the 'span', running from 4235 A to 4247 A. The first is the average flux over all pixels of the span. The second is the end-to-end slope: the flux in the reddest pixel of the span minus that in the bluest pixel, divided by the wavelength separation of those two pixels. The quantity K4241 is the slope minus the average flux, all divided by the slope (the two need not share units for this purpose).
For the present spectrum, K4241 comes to -28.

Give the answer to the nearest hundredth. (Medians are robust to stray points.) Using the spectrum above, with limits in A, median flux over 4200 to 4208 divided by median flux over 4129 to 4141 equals 0.90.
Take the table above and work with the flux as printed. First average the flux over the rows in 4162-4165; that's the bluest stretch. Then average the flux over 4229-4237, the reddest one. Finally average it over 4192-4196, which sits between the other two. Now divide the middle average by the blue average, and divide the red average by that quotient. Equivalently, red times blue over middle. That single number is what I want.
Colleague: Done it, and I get 10.4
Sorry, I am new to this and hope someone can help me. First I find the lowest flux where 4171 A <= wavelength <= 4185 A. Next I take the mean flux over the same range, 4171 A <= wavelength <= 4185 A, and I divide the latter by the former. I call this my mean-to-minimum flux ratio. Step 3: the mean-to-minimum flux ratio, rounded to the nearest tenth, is 1.2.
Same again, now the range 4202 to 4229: 2.9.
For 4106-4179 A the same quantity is 1.8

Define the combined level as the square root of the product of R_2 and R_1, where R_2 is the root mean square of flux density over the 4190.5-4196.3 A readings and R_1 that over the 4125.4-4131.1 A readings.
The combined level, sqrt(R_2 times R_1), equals 9.9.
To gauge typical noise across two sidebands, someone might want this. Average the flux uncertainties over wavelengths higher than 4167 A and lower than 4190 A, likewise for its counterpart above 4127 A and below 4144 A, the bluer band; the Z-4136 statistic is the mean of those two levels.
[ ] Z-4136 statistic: 0.333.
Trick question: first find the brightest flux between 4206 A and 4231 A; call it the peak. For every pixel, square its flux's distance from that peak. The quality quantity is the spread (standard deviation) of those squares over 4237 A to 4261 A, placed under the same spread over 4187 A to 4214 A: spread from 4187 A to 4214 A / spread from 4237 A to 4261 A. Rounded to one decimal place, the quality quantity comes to 1.0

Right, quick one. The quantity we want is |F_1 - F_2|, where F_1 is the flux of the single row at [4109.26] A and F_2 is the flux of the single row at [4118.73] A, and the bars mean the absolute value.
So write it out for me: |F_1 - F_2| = 1.3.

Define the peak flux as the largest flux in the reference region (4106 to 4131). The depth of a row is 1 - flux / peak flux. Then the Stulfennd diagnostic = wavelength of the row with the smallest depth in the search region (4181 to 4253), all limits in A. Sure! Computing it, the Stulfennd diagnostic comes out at 4245.84 A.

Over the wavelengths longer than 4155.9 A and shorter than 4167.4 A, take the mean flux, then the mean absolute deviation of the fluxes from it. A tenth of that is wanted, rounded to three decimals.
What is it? 0.081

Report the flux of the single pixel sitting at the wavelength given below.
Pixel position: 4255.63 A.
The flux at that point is 8.246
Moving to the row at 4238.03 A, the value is 9.837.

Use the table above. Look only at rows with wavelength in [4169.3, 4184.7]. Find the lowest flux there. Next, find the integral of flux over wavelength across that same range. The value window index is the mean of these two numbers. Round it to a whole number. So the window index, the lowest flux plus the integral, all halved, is 77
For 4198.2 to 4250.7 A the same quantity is 242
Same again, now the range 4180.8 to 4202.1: 99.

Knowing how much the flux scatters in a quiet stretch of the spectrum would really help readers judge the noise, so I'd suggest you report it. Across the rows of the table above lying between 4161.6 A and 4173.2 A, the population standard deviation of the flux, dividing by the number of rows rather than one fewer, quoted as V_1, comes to 1.2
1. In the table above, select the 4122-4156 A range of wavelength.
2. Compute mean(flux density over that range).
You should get 9.5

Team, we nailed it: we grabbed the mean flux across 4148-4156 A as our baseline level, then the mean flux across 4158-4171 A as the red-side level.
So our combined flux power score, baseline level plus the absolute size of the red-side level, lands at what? 19.7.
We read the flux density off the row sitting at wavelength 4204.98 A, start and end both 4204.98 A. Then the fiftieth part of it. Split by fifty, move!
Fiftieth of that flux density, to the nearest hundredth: 0.21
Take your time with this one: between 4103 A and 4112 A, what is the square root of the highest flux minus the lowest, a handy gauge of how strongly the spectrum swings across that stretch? 1.30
